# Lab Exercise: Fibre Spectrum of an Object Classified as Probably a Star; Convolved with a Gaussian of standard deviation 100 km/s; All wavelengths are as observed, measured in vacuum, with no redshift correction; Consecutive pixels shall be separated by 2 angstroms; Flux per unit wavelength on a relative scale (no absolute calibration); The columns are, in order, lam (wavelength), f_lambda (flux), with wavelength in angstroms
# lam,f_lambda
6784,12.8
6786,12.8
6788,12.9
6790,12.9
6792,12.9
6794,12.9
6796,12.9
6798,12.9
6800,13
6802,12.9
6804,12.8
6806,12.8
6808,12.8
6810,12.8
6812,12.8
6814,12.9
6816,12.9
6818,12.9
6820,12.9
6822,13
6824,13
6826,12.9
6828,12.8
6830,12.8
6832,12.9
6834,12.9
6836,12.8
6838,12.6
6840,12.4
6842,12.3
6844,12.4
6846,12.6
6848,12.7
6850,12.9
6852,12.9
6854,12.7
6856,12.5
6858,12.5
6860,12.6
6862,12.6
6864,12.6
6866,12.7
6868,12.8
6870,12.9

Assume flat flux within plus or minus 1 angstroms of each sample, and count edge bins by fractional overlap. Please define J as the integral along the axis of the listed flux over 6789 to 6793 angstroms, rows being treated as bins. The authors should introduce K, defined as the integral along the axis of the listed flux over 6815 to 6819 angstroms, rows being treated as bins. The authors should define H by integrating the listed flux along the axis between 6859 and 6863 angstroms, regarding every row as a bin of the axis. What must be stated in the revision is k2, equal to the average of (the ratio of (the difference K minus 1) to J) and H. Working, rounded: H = 50.4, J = 51.6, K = 51.6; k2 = 25.7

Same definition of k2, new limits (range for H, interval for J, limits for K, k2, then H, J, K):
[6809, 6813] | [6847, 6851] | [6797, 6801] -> 26.1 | 51.2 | 51.2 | 51.8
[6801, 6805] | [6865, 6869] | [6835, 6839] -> 26.2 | 51.4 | 51.0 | 50.8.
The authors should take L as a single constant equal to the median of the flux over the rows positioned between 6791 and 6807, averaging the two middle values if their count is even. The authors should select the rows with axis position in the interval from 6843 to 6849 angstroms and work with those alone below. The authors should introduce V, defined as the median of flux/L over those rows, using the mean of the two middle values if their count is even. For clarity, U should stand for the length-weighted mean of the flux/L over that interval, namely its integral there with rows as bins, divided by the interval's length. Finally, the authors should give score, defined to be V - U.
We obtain 0.0026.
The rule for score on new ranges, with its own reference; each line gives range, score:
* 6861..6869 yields -0.0019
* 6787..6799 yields 0.0000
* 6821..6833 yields 0.0000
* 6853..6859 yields -0.0052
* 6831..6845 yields -0.0011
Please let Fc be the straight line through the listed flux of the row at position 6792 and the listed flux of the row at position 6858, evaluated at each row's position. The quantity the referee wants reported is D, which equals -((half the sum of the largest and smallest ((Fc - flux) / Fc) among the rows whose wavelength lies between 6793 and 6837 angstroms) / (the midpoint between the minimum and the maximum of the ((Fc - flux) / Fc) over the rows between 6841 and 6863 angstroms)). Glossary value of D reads -3.9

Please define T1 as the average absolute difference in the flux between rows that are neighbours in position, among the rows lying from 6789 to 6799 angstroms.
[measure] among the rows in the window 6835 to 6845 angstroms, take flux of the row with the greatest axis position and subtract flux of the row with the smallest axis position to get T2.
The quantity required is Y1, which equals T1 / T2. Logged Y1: 0.0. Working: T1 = 0.000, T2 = -0.40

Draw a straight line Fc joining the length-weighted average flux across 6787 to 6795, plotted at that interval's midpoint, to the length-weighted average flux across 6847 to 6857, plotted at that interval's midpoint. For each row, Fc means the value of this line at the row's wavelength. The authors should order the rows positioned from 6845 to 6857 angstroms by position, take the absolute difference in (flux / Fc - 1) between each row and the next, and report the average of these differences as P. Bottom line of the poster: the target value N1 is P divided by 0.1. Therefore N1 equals 0.111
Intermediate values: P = 0.0111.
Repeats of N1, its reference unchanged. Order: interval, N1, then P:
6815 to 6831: 0.035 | 0.0035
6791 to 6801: 0.023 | 0.0023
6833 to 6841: 0.126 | 0.0126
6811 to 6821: 0.024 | 0.0024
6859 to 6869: 0.043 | 0.0043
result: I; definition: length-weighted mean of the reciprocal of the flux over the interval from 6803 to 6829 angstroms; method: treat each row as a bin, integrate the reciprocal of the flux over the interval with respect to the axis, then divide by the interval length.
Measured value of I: 0.0777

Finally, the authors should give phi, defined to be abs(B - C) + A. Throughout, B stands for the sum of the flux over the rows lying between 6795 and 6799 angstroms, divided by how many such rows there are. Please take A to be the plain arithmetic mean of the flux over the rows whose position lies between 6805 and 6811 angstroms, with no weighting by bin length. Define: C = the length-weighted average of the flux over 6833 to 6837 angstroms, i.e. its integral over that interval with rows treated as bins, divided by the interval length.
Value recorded 12.85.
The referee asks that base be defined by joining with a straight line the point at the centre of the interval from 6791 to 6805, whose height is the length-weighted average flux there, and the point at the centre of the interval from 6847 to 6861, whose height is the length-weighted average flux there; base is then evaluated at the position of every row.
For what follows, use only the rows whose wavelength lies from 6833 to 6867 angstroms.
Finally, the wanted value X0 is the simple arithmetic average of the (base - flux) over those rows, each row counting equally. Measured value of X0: 0.072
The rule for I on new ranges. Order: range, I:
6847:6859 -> 0.0788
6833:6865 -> 0.0792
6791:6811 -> 0.0777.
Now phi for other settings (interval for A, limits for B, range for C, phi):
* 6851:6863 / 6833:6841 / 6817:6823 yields 12.89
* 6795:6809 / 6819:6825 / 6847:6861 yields 13.15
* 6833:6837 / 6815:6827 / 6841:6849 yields 13.28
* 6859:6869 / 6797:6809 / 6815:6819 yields 12.69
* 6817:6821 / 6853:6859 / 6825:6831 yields 13.17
